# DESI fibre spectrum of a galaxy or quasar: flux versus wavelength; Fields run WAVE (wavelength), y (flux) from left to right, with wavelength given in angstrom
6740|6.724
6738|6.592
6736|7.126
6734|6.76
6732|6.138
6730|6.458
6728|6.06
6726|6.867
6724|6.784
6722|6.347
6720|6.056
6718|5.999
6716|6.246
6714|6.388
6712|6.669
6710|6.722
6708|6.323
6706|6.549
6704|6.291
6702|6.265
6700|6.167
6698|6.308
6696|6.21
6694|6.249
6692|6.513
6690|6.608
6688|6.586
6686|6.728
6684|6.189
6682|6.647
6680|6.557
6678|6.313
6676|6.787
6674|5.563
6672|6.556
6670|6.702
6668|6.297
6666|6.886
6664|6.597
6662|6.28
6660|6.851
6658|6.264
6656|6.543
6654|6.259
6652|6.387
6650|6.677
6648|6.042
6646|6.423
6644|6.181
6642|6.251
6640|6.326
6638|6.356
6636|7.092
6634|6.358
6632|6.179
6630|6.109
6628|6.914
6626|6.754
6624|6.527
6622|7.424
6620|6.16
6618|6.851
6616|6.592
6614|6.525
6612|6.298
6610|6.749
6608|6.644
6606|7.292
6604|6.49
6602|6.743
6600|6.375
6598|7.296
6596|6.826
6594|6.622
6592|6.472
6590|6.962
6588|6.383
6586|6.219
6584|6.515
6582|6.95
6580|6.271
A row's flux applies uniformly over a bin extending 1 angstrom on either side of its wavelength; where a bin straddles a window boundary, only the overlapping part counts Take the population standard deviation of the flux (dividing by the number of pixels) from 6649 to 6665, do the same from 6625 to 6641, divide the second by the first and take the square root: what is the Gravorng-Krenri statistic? 1.28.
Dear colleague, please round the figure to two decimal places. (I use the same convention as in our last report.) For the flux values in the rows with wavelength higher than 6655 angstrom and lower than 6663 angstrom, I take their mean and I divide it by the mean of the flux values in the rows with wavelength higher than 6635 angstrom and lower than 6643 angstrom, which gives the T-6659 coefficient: 1.00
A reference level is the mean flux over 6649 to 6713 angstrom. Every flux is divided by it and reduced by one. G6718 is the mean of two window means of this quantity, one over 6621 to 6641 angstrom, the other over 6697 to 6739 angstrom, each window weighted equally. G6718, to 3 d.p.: 0.010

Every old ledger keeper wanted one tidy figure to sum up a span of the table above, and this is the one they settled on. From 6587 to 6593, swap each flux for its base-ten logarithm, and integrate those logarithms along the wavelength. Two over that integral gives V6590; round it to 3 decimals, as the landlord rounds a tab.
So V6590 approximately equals 0.407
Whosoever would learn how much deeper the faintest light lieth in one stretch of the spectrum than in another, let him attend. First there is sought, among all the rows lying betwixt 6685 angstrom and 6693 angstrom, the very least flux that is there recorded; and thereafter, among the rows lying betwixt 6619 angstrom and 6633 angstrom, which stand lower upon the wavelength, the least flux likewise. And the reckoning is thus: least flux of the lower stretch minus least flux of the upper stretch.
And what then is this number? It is -0.40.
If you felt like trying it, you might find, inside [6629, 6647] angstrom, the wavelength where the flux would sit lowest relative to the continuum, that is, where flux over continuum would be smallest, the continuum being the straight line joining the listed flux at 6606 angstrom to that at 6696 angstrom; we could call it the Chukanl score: 6630 angstrom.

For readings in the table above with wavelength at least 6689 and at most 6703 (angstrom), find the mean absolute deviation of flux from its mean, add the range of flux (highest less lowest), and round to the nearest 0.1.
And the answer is 0.6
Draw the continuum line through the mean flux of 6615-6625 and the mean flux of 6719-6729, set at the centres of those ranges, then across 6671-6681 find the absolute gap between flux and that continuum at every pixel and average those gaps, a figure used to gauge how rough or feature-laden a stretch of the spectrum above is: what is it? 0.30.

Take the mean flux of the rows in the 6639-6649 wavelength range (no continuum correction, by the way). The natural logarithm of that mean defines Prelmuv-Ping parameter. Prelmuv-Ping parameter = 1.83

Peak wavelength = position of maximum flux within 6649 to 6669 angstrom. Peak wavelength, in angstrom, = 6666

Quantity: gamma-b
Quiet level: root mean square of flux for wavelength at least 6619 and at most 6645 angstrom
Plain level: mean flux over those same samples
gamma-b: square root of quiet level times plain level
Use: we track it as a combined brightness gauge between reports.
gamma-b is 6.52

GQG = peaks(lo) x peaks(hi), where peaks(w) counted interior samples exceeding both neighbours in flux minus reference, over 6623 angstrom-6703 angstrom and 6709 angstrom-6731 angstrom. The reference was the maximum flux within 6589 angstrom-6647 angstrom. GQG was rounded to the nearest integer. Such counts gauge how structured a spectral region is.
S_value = 13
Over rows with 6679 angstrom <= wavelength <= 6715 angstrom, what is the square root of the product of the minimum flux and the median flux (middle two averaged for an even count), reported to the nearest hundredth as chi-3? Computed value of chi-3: 6.31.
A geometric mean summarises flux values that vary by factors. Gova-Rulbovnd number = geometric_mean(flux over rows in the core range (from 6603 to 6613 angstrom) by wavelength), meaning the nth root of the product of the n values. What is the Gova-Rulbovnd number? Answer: 6.69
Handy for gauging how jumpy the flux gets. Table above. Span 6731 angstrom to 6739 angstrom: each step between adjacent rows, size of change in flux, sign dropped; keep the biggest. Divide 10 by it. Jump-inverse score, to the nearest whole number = 16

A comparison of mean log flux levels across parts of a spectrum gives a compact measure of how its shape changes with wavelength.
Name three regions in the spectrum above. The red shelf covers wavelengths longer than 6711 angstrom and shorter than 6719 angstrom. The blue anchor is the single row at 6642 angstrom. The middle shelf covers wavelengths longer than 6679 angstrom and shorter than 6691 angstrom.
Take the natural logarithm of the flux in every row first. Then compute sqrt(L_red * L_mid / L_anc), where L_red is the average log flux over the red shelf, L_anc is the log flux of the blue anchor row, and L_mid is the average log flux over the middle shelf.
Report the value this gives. 1.38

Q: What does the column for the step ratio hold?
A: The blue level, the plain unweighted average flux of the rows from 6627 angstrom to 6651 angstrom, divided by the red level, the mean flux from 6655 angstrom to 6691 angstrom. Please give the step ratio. 0.99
